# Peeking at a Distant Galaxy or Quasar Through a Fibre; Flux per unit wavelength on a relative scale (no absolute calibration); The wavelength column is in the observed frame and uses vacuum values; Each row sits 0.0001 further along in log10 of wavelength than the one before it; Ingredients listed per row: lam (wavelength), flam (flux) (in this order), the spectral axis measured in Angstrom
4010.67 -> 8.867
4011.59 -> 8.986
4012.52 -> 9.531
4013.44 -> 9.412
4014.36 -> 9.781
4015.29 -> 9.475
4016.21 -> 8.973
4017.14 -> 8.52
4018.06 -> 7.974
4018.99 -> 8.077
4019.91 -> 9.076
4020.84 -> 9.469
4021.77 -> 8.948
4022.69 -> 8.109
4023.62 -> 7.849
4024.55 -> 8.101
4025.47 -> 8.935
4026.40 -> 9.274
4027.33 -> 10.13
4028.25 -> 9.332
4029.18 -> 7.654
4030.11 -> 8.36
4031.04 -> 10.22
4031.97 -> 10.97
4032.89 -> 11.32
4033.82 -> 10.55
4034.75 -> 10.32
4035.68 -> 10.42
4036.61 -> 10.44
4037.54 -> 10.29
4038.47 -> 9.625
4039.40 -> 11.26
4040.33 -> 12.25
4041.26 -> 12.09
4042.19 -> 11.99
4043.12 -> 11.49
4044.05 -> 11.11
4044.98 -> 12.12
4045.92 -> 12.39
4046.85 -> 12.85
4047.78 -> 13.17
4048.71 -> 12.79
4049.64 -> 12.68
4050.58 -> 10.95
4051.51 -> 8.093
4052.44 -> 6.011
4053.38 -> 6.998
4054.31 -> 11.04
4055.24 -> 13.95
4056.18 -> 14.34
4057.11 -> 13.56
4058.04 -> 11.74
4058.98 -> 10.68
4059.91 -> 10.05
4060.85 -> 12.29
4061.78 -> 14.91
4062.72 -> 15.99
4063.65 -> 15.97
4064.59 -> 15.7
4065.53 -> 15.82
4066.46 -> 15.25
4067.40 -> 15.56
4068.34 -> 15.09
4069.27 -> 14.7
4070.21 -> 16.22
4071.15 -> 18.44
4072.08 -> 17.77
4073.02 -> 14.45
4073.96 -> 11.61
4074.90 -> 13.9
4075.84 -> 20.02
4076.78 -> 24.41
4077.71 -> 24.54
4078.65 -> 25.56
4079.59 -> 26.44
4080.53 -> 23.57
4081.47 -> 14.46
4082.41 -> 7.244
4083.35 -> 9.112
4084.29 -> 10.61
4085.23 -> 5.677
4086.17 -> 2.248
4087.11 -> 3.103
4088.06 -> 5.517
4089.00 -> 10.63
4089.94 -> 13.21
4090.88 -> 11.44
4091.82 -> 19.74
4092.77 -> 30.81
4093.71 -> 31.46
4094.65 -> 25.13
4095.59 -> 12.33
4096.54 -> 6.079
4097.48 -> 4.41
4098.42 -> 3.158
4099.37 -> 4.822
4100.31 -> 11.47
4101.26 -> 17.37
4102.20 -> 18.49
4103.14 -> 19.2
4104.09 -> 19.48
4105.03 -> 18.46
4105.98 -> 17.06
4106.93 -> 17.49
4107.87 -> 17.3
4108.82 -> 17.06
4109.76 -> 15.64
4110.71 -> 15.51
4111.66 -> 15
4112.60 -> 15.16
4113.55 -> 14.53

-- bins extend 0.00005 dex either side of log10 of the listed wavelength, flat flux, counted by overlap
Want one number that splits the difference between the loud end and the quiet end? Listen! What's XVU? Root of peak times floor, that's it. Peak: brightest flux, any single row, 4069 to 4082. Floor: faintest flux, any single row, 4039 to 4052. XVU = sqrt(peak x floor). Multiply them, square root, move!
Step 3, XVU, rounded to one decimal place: 14.6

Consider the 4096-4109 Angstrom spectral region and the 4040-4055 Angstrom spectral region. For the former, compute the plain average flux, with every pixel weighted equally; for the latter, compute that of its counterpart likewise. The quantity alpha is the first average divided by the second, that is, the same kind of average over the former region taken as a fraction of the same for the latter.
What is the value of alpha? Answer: 1.2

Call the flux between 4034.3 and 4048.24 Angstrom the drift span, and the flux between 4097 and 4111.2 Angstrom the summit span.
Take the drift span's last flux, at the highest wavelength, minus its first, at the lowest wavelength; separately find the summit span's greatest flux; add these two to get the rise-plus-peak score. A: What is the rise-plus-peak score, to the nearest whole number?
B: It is 22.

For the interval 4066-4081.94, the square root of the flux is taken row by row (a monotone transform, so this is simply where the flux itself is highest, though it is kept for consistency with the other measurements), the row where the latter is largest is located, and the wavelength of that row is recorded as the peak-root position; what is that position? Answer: 4079.59 Angstrom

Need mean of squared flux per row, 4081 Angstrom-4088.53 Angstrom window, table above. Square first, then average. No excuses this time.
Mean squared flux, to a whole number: 67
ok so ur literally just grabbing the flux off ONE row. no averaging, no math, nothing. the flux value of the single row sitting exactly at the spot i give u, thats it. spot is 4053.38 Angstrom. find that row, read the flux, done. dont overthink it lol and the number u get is 6.998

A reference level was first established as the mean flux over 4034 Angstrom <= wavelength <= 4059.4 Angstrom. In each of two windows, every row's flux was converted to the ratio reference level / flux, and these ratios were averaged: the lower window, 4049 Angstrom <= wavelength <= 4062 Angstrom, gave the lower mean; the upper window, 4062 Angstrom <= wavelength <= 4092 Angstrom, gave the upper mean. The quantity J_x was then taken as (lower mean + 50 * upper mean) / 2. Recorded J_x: 27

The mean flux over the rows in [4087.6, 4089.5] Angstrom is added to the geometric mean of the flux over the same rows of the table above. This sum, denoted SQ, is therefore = 16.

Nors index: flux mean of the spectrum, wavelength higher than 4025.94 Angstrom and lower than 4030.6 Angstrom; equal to 9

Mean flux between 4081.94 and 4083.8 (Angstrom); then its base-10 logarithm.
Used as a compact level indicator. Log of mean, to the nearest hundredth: 0.91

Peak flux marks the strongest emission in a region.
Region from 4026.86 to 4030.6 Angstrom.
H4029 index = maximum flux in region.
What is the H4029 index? 10.13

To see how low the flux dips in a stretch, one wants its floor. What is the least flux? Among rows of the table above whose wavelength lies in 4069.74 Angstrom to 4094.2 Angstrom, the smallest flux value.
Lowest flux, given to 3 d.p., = 2.248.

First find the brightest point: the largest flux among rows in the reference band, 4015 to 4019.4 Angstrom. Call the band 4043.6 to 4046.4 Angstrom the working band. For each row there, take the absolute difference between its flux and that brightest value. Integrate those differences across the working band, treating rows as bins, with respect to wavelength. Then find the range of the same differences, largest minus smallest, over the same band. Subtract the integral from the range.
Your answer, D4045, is -5.4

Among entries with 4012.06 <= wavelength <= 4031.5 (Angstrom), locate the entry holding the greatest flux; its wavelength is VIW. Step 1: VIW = 4031.04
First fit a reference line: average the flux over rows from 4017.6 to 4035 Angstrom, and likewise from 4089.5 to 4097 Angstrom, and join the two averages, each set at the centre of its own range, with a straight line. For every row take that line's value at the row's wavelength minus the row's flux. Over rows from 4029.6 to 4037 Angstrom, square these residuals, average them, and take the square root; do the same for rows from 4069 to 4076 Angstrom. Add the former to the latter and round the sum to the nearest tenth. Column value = 3.3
